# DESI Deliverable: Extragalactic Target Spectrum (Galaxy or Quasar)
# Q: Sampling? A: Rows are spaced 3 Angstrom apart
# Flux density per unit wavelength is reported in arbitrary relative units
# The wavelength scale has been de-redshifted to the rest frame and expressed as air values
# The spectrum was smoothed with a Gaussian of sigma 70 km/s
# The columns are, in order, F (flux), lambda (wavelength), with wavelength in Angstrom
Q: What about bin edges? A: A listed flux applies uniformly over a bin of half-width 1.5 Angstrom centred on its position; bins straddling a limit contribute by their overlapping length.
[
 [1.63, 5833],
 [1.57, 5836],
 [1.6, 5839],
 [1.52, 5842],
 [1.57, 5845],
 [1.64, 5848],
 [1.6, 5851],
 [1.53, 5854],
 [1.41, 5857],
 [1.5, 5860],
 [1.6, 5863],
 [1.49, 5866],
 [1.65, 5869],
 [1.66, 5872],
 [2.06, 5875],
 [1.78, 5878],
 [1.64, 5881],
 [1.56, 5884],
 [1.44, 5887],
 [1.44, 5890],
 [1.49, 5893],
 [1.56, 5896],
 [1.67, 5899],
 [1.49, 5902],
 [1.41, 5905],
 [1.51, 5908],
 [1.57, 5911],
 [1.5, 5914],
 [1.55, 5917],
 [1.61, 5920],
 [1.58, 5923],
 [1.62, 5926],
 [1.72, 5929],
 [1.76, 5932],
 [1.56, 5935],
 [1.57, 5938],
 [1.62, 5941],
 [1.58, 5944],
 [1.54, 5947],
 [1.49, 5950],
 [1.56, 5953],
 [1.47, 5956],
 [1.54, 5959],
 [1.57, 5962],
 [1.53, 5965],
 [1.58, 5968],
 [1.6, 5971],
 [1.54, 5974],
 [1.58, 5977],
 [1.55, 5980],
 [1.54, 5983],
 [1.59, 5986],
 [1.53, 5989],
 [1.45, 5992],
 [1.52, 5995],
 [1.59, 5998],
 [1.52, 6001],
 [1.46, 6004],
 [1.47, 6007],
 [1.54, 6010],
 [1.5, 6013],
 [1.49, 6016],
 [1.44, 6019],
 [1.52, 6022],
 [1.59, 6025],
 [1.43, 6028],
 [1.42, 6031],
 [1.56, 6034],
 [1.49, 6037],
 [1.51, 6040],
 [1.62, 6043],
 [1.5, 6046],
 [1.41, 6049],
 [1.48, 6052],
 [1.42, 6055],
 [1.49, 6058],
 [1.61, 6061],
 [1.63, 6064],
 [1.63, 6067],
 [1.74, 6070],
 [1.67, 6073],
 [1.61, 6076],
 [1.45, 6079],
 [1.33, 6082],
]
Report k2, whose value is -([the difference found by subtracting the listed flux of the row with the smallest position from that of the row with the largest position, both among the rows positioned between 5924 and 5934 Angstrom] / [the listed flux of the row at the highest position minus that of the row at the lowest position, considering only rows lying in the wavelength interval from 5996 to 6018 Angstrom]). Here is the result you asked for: 1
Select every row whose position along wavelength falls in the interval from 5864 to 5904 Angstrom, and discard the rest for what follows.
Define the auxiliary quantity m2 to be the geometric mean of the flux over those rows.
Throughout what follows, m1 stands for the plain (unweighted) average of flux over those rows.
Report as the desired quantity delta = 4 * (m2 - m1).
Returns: -0.0305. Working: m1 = 1.610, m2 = 1.60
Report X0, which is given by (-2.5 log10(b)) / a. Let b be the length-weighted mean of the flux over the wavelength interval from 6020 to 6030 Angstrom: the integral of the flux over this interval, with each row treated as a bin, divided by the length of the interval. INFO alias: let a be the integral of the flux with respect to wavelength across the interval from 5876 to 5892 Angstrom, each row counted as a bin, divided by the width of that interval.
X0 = -0.280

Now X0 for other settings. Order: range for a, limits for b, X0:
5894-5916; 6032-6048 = -0.301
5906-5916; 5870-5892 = -0.357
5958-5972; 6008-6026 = -0.286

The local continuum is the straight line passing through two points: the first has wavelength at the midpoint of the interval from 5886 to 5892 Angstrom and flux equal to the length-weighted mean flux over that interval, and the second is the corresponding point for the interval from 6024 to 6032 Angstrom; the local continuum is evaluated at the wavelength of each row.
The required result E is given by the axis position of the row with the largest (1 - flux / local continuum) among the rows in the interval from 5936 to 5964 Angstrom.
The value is 5956 Angstrom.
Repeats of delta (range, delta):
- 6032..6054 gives -0.0049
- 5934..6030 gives -0.0032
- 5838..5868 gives -0.0056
